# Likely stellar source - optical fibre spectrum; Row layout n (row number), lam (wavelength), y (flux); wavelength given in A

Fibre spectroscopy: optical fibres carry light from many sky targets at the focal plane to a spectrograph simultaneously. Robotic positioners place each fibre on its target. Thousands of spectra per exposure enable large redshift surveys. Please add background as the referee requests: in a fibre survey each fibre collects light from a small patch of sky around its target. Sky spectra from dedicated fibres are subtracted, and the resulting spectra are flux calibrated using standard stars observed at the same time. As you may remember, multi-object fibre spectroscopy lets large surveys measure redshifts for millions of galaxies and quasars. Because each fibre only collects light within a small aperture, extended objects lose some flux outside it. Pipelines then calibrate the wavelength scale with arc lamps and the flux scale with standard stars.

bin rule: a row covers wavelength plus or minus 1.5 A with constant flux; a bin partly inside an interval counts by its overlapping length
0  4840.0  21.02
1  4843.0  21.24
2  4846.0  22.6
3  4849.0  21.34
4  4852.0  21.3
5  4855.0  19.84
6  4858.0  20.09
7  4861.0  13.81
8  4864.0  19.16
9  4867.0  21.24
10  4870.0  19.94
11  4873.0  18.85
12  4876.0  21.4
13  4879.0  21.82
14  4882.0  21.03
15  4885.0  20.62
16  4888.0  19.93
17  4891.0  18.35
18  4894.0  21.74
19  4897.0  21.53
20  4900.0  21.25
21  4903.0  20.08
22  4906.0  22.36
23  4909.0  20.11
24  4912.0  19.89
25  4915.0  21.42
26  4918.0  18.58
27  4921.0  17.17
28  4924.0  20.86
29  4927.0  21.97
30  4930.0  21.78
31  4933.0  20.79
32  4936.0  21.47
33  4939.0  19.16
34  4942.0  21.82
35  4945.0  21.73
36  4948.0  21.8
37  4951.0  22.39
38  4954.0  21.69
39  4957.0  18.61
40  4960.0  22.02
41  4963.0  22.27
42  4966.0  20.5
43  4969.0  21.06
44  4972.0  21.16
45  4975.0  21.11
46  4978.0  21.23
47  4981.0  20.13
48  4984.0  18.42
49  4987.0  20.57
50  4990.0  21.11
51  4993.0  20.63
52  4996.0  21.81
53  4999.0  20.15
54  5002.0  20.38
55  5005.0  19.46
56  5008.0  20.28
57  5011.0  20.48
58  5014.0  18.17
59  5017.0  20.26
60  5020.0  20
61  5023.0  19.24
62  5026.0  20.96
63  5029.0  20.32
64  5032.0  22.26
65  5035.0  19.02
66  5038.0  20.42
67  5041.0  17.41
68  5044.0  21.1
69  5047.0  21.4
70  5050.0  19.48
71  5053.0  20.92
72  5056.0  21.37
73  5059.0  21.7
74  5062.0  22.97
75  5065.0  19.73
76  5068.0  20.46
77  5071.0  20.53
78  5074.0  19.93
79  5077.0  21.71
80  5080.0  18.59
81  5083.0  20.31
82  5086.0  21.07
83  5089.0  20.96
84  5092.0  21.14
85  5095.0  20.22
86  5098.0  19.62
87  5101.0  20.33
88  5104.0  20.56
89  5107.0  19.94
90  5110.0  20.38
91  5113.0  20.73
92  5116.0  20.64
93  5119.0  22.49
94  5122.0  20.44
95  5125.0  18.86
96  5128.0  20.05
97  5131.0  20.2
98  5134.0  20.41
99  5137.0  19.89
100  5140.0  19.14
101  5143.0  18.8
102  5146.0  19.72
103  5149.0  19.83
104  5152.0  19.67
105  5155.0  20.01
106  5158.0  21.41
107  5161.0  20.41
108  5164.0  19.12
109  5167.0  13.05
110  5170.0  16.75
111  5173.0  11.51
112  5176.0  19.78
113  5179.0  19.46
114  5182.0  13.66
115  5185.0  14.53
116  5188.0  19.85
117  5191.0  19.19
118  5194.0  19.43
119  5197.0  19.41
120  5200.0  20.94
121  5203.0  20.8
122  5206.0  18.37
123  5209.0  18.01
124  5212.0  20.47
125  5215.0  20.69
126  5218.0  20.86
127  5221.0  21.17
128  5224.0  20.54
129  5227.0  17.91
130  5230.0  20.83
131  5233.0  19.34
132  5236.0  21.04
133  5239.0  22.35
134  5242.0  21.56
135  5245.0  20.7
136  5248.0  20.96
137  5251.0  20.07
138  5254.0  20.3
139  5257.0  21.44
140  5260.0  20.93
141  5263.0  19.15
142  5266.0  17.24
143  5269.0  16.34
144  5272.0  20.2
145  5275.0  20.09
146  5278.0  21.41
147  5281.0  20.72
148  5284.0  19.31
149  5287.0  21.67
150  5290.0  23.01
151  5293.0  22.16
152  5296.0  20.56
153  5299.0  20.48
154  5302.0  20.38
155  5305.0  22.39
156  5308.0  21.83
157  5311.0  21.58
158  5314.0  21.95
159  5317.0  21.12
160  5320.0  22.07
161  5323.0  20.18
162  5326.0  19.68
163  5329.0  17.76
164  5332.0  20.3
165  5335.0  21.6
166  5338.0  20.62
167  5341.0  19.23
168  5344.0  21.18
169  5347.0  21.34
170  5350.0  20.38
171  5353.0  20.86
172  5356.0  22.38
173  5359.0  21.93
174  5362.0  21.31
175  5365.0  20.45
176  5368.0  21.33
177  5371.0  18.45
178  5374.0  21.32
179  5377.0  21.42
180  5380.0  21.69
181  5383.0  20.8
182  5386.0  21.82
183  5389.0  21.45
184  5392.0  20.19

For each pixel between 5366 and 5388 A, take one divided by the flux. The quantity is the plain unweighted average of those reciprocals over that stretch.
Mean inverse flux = 0.0478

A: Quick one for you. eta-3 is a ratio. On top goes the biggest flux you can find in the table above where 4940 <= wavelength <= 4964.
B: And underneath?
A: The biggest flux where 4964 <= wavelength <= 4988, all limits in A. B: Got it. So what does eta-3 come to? 1.05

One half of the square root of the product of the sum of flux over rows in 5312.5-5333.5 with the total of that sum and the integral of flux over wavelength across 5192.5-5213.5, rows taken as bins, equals 141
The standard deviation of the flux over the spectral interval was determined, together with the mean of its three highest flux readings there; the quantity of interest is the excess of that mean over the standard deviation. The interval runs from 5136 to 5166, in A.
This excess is 19.9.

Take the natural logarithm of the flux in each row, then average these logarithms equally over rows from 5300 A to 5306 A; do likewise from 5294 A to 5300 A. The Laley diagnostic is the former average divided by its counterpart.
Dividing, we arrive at 1.01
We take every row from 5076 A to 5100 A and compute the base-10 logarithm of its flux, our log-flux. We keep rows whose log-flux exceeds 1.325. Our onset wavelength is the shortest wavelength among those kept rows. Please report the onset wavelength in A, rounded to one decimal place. 5077.0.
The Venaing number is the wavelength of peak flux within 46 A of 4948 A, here 4951.0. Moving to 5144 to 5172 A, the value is 5158.0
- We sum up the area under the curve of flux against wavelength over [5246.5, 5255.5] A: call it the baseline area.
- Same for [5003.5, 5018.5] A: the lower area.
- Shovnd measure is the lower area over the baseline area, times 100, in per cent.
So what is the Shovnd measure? 161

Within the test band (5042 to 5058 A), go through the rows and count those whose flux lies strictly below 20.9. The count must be 1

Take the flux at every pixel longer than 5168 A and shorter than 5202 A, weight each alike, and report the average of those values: 17.7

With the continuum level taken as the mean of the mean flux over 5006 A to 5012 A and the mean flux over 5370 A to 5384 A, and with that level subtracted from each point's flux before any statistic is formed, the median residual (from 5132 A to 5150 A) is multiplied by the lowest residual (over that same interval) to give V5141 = 1.4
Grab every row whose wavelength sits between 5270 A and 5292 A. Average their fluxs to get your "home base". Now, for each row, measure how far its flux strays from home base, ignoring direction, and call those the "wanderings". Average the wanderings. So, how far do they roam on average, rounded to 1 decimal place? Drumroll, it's 1.0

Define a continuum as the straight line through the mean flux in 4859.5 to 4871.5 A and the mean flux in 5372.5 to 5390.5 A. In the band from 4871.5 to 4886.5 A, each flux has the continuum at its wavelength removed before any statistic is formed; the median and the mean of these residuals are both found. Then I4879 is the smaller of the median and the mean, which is 2.1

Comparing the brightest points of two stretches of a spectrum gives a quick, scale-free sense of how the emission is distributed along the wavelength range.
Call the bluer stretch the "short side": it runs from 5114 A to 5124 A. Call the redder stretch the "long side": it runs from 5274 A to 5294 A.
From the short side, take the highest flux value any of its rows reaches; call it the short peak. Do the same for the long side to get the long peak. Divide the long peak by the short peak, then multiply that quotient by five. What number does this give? 5.1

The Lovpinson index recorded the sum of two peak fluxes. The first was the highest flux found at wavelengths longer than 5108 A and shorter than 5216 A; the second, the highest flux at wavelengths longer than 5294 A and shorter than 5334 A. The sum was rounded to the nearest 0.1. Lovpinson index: 44.9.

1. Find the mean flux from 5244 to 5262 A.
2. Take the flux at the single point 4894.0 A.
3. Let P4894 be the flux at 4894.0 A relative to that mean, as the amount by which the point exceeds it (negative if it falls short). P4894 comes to 1.0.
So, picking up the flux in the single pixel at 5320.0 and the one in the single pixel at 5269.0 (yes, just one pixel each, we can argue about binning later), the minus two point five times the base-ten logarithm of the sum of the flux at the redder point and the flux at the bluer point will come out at -3.96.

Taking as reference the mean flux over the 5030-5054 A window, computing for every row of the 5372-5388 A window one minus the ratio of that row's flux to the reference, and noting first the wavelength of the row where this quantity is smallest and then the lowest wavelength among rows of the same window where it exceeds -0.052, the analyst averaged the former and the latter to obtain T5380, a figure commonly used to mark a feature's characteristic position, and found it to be 5384.5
